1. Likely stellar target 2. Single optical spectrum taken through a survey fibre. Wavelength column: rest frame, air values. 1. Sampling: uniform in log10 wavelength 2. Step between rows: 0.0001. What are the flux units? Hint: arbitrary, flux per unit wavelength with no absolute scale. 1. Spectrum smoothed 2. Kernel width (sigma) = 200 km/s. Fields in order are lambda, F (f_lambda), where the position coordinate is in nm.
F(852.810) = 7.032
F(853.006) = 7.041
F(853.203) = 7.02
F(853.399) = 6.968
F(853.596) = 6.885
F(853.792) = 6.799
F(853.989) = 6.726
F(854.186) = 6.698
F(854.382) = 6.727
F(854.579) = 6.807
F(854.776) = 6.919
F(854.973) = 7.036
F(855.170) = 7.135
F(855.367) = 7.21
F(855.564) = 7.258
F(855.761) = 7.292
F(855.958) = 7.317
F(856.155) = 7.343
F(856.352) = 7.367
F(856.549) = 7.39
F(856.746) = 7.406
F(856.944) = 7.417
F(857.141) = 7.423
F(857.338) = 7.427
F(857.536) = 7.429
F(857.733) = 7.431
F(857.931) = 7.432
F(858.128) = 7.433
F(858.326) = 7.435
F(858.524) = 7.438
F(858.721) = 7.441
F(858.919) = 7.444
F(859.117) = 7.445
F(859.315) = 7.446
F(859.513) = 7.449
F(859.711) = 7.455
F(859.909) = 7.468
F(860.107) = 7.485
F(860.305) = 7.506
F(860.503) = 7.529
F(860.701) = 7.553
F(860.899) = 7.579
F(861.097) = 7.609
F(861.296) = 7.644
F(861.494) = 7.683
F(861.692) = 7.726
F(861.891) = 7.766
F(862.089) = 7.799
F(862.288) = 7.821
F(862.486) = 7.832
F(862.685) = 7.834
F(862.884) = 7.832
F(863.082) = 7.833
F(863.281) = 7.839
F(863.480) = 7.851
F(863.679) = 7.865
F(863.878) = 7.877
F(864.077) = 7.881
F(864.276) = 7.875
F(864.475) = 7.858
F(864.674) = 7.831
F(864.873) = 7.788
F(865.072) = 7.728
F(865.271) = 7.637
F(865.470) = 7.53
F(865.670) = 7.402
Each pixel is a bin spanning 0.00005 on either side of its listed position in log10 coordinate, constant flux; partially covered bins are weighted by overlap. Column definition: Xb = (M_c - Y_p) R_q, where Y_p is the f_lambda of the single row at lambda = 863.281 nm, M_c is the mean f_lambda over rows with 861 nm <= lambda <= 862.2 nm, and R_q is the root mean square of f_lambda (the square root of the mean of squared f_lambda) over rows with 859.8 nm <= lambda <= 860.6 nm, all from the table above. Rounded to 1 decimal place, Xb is -1.0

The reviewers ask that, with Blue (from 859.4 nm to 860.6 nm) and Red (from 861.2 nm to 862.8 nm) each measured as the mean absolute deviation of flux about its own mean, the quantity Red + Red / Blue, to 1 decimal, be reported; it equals 2.5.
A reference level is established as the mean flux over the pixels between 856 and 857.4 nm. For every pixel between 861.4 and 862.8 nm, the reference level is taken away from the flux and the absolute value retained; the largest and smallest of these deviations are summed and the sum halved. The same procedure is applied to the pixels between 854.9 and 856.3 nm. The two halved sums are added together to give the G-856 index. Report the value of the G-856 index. 0.57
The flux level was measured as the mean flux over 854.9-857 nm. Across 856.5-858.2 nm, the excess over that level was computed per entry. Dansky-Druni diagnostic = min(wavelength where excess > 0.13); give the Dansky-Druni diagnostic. 857.141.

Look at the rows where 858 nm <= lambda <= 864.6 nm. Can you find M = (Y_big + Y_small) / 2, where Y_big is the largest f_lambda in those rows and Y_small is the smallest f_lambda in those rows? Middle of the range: 7.66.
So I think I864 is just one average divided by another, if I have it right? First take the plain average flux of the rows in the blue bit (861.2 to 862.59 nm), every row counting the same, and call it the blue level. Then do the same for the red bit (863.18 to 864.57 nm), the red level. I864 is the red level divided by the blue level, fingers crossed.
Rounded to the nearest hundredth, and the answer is 1.01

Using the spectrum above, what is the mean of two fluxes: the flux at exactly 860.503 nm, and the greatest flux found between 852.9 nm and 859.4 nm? 7.49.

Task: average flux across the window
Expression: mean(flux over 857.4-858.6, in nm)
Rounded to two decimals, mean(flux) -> 7.43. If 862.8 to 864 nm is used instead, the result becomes 7.85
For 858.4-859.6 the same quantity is 7.44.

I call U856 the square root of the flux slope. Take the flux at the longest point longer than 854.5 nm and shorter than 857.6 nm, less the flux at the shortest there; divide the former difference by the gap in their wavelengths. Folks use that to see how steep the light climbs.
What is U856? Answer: 0.46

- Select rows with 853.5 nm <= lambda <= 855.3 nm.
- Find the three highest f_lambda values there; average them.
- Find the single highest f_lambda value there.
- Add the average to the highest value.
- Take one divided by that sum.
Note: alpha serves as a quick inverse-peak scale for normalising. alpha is 0.071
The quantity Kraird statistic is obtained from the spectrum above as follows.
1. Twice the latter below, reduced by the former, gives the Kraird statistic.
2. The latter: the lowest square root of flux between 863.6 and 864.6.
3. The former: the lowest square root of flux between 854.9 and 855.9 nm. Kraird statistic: 2.95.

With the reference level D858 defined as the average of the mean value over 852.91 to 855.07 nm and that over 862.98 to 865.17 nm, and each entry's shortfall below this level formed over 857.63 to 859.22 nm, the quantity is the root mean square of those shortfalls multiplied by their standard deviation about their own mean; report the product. 0.0004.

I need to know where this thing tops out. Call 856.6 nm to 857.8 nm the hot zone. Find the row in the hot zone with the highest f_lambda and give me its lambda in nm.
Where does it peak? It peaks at 857.733 nm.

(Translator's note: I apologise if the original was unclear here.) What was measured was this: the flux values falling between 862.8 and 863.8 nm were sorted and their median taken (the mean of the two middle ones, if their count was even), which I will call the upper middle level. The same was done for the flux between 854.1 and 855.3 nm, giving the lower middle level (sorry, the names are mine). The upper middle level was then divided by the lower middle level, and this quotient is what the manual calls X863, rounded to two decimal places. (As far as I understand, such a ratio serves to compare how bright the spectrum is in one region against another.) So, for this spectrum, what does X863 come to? 1.14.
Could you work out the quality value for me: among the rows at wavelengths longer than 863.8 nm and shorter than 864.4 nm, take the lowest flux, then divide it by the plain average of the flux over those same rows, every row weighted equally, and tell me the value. 1.000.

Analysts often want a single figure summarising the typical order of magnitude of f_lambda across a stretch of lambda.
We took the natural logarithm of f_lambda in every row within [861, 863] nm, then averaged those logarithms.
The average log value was 2.05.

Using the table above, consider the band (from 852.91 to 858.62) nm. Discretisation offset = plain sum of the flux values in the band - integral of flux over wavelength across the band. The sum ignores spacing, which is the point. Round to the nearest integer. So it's 167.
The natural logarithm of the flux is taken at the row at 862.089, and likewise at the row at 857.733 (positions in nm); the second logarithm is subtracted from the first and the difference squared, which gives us 0.0023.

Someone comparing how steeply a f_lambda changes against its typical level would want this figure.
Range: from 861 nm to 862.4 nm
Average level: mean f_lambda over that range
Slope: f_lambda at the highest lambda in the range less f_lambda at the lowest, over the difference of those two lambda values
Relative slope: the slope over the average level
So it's 0.023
